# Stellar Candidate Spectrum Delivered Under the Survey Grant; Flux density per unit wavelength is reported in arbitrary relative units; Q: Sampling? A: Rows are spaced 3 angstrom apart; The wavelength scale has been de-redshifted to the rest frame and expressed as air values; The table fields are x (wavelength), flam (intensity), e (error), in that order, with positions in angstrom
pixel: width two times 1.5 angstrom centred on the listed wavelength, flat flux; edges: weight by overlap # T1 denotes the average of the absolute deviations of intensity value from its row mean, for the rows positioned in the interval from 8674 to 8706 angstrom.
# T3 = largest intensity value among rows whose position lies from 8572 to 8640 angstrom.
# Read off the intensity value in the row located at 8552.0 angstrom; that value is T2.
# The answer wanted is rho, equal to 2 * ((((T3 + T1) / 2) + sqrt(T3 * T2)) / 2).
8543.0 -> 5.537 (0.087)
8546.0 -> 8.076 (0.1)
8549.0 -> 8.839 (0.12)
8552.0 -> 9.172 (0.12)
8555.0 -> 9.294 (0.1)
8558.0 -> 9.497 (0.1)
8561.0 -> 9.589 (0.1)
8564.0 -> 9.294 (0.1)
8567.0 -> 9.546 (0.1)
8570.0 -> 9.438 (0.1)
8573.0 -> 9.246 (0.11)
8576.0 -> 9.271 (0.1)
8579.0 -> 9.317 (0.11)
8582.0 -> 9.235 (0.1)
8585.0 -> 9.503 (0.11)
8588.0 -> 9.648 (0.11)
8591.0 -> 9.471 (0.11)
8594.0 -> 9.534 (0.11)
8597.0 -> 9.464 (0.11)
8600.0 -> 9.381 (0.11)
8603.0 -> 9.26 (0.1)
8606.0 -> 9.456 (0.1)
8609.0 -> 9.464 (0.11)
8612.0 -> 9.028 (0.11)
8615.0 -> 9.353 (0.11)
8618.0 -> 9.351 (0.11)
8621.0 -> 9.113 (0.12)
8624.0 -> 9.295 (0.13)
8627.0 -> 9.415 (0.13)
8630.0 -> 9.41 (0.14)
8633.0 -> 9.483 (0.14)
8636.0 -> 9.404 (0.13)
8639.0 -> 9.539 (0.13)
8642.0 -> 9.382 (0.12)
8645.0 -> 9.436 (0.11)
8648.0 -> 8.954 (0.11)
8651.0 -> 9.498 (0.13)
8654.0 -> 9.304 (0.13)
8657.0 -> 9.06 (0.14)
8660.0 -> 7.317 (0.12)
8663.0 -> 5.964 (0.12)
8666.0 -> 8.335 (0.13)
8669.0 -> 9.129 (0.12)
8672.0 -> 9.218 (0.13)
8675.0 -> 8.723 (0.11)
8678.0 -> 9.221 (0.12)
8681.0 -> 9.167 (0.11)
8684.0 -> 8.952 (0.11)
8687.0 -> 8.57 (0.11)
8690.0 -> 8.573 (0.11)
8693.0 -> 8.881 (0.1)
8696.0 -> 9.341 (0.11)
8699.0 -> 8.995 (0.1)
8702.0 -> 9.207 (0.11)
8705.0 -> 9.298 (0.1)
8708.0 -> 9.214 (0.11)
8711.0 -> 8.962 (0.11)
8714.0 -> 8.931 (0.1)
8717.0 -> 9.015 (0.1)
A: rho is 14.3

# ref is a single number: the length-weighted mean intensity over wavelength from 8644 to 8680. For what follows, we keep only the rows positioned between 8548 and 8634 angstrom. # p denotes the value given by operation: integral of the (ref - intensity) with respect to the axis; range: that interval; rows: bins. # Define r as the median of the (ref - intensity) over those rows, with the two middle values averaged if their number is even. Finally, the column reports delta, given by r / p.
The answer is 0.012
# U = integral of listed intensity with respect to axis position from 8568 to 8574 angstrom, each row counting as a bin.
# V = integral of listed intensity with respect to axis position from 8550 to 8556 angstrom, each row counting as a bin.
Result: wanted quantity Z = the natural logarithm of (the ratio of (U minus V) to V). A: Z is -4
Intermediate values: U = 56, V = 55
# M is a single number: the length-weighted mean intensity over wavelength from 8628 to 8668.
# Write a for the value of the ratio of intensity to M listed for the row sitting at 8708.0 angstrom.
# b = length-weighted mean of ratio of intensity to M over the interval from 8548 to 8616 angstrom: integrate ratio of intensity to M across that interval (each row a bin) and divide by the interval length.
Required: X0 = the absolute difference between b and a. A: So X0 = 0.017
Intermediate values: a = 1.04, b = 1.06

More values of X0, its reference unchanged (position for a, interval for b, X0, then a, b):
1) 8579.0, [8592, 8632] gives 0.004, 1.05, 1.06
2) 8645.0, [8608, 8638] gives 0.012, 1.06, 1.05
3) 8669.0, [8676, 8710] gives 0.011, 1.03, 1.02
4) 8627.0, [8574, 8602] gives 0.000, 1.06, 1.06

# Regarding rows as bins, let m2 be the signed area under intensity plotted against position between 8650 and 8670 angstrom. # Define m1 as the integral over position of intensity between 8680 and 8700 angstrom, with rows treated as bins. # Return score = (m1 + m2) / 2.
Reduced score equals 172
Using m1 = 178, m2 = 167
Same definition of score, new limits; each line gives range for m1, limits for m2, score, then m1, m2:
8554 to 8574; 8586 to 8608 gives 198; 188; 208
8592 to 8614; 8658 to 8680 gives 195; 206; 183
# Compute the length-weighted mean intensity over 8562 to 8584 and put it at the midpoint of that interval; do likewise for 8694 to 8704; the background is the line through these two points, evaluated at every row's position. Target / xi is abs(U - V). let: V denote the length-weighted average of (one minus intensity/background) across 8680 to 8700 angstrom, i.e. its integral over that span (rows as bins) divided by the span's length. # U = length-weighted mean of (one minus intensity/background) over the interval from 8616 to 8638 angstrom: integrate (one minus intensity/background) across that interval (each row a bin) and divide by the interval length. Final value 0.04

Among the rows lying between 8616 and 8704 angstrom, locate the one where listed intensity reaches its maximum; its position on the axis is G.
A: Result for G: 8639.0 angstrom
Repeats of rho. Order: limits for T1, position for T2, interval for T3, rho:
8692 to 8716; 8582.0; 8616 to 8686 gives 14.2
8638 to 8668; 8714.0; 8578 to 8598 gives 14.5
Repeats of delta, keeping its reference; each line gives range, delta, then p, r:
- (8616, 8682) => 0.028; -21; -0.58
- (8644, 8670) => -0.099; 4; -0.38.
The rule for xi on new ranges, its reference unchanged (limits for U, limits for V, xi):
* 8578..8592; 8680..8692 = 0.05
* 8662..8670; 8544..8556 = 0.08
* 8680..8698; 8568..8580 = 0.03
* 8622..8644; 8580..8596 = 0.00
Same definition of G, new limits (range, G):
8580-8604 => 8588.0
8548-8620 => 8588.0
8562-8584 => 8567.0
